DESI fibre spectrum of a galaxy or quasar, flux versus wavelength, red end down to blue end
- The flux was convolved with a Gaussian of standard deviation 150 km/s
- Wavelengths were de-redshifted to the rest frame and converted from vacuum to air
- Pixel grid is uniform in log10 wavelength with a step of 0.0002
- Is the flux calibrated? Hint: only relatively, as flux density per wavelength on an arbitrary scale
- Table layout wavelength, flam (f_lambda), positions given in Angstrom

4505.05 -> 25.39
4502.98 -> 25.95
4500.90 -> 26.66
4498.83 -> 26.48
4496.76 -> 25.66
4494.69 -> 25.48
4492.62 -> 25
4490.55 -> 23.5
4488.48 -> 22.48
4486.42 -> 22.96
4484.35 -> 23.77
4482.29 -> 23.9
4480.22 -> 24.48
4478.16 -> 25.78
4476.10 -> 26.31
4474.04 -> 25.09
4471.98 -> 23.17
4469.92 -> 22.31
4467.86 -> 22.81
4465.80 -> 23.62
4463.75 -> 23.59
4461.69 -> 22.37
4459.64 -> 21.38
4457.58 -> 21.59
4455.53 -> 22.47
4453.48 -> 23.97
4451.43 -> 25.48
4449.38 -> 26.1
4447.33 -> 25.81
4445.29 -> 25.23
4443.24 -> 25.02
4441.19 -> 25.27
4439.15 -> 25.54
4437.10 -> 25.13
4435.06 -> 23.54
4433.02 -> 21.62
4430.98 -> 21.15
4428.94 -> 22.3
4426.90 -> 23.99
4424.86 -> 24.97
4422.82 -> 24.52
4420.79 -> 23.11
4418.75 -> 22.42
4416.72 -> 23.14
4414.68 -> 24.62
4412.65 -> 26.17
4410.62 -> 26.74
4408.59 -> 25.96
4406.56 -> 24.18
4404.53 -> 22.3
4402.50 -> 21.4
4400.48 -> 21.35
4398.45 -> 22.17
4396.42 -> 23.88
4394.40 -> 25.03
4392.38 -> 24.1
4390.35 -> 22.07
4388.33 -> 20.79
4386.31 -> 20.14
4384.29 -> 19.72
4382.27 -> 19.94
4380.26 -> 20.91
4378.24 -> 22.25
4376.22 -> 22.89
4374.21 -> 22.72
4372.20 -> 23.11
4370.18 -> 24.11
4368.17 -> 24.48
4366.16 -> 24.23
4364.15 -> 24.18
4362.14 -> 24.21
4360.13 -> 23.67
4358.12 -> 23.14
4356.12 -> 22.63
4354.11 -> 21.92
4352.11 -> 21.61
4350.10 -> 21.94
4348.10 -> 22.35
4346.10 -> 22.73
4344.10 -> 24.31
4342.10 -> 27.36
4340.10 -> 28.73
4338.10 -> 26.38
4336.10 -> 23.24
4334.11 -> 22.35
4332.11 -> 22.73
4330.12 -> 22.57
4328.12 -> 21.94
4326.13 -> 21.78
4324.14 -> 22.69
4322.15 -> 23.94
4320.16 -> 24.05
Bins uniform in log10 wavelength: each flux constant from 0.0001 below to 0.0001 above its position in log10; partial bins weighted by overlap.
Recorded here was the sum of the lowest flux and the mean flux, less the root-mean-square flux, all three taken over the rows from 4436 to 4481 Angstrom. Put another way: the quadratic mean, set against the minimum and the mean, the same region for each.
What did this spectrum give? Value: 21.3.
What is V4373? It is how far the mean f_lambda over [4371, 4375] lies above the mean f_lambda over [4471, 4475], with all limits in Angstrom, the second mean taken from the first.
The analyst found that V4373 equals -1.2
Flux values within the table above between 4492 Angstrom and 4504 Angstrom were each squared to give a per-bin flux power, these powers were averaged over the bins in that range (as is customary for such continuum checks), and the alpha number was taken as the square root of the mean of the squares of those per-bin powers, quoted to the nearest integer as 670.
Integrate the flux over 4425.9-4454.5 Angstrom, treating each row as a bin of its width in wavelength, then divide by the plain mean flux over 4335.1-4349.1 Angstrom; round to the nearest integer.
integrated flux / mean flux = 28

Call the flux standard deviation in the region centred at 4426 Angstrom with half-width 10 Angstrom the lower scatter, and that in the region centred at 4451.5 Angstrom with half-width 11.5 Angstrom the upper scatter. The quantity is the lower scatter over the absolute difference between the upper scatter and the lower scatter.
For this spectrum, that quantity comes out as 2.2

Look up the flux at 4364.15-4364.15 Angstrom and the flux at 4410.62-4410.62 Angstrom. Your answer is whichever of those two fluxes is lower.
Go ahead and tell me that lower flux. 24.2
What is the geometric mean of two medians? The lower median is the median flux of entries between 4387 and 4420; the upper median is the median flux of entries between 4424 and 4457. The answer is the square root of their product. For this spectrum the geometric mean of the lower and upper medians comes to 24.24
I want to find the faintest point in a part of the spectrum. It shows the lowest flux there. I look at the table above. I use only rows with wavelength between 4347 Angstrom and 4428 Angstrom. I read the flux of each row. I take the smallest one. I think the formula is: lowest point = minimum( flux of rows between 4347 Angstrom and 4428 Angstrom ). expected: 19.72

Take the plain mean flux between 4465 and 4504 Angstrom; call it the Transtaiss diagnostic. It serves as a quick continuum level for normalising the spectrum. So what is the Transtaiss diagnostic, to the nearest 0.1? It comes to 24.5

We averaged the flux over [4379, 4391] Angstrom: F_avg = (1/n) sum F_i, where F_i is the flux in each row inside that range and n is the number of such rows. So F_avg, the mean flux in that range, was 20.6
